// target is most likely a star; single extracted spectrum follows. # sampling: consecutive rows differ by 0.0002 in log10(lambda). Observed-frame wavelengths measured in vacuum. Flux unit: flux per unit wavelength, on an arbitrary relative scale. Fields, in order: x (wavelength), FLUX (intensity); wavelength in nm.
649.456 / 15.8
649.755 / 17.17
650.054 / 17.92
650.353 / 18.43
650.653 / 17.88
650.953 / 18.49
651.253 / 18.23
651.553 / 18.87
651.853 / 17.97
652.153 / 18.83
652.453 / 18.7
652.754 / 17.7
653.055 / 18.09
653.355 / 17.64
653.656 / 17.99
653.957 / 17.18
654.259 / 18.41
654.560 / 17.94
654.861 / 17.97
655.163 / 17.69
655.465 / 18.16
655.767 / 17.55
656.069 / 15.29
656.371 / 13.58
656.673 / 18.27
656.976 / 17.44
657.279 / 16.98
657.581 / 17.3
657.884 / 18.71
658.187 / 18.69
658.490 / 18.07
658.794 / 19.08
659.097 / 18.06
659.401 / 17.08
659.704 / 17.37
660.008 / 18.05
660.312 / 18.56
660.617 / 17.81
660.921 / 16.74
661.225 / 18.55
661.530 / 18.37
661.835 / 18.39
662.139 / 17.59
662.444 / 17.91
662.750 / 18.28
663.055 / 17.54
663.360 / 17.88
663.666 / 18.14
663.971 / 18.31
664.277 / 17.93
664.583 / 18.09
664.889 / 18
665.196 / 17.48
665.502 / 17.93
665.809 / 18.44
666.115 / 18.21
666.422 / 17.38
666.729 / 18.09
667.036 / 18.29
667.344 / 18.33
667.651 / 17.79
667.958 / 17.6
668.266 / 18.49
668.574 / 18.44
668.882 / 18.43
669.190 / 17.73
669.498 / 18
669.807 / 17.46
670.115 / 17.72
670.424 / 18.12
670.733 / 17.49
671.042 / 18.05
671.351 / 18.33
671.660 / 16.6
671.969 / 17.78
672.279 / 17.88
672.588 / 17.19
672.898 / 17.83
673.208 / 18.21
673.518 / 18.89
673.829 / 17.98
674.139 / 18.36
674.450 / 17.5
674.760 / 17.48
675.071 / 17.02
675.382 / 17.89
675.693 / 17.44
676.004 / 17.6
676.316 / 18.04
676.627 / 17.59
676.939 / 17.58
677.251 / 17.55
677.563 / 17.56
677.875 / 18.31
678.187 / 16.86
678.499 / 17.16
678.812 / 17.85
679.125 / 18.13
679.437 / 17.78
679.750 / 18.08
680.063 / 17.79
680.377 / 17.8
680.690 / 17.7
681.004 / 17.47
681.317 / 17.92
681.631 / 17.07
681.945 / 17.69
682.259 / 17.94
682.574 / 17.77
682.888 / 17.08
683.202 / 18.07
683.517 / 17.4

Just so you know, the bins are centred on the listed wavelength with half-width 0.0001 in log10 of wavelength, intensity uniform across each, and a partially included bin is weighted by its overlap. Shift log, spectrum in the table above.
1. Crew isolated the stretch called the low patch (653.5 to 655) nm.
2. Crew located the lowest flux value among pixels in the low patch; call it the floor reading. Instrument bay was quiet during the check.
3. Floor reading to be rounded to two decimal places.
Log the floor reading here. 17.18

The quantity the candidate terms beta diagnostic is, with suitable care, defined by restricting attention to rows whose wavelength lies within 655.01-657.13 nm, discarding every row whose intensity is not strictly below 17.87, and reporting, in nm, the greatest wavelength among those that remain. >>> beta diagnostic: 656.976 nm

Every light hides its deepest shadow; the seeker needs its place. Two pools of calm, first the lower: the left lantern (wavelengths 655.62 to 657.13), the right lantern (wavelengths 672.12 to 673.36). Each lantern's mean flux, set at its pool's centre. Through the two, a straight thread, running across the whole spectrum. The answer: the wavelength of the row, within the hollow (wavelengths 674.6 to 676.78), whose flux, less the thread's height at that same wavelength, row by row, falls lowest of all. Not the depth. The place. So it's 675.071 nm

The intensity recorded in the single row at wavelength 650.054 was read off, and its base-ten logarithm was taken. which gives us 1.253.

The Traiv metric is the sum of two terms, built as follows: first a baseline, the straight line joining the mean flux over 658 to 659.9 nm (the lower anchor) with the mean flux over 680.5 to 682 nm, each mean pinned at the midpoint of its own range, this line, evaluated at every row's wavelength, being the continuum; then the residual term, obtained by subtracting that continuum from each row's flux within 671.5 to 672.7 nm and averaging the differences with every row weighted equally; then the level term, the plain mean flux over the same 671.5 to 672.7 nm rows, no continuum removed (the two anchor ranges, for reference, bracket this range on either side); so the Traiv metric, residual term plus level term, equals 17.0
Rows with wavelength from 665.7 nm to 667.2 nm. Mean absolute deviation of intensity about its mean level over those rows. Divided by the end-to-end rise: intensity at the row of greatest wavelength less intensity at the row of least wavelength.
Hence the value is -1.9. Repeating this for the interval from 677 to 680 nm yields 0.7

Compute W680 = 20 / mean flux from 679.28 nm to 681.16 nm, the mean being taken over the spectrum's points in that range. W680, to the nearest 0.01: 1.13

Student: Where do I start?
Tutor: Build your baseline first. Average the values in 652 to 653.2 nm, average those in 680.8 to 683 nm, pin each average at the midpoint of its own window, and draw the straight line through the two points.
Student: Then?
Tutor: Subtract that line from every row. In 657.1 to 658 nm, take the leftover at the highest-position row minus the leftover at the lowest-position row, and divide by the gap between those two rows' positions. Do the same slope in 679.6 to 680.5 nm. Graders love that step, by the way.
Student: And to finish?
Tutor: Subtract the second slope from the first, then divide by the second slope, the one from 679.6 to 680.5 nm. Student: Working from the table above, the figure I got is -8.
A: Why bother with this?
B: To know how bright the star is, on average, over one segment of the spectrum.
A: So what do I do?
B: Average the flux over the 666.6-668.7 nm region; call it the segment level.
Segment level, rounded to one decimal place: 18.1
